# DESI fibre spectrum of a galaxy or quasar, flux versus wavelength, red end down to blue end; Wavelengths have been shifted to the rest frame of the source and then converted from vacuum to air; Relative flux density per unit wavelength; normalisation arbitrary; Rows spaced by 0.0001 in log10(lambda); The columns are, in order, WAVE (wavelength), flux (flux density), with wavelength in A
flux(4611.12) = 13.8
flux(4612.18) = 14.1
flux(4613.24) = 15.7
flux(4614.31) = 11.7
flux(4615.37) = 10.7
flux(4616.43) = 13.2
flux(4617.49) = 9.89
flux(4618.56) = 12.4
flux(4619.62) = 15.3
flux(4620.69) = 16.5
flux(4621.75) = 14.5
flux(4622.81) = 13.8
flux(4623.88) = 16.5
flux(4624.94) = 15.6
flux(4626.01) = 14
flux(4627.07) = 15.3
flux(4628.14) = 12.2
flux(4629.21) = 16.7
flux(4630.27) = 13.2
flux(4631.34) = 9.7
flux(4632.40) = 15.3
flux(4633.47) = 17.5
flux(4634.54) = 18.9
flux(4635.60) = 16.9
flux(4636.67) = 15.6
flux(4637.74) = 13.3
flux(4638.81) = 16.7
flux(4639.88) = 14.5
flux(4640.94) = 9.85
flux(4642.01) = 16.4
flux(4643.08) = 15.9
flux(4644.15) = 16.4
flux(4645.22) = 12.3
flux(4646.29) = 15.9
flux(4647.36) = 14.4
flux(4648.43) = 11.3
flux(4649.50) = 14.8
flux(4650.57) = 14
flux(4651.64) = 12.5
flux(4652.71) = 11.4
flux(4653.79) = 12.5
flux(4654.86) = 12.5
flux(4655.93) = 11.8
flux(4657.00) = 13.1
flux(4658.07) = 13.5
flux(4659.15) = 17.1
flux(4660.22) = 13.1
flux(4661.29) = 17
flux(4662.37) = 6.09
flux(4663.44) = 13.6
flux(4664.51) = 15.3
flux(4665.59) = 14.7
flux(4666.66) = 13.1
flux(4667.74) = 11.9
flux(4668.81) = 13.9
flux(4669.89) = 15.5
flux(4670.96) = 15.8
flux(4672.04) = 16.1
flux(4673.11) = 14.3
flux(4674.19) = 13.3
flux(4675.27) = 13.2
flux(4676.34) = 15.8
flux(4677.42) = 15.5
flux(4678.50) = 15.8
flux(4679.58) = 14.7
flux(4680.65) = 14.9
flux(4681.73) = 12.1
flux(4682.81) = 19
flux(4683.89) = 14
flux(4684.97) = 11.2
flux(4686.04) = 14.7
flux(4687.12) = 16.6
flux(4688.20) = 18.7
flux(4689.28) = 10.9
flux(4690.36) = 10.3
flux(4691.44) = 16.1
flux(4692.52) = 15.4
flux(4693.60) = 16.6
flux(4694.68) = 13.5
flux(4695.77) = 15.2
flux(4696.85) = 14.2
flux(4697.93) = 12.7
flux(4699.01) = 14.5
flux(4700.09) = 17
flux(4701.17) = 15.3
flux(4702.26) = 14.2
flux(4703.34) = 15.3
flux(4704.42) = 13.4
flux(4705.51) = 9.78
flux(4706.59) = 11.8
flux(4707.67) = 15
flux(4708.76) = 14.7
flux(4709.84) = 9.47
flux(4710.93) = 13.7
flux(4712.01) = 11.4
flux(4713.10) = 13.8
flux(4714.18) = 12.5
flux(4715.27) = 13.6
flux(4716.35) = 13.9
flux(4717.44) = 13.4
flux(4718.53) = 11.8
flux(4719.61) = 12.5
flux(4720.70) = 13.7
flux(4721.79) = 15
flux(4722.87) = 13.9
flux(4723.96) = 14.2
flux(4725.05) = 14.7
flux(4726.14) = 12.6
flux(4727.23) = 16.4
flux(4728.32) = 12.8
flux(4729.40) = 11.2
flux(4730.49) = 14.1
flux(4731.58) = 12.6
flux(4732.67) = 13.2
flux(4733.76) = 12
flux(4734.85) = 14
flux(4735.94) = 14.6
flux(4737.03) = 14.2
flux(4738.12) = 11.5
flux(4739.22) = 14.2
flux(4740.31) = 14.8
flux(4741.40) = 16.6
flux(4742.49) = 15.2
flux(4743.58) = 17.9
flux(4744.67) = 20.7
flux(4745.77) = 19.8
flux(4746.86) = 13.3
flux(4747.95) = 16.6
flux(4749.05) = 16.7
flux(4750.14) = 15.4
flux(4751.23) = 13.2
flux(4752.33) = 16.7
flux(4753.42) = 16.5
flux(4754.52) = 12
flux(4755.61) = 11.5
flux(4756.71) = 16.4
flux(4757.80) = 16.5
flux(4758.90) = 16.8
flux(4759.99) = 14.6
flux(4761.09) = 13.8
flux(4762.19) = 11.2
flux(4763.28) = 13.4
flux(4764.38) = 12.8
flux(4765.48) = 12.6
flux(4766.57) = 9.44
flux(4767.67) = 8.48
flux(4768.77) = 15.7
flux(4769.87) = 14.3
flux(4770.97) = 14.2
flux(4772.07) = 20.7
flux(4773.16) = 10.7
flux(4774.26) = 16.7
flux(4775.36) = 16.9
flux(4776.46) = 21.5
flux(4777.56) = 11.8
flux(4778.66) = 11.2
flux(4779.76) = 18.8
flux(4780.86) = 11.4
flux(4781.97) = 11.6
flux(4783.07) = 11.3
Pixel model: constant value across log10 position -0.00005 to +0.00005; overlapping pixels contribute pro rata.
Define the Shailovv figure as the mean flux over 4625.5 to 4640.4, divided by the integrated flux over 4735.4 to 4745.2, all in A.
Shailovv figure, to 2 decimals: 0.10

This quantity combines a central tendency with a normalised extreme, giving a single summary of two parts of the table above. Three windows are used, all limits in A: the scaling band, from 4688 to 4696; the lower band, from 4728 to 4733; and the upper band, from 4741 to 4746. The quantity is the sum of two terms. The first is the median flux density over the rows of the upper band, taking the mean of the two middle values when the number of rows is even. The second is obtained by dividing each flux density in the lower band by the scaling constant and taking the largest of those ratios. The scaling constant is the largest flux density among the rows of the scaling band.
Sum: 19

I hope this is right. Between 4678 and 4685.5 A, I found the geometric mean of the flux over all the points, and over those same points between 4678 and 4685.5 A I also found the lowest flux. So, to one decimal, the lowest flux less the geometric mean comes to -3.1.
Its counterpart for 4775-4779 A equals -3.6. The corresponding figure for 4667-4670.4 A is -1.8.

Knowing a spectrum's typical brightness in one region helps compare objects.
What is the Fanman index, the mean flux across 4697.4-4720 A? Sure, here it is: 13.3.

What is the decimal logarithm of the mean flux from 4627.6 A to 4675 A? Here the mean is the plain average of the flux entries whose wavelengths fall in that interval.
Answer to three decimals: 1.149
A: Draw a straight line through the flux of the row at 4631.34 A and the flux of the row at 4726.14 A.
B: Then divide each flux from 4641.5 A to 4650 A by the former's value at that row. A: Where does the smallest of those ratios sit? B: 4648.43 A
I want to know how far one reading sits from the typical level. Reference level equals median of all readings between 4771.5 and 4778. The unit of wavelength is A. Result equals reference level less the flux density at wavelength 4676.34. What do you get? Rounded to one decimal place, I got 1.0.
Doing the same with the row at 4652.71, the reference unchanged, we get 5.4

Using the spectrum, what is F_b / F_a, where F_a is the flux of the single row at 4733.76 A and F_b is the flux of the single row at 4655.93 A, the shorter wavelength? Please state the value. 0.98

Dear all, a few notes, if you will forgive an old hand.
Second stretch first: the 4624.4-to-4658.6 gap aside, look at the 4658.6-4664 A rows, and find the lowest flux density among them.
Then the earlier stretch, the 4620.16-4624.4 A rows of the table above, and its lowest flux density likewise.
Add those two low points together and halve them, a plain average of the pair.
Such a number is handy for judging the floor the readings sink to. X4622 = 9.9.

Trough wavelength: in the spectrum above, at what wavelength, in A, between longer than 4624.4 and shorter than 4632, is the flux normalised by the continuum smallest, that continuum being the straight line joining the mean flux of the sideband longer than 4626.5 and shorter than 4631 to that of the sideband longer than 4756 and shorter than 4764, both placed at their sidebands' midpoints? 4631.34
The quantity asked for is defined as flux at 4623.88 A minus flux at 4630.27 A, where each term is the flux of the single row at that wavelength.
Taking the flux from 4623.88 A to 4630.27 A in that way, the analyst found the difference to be 3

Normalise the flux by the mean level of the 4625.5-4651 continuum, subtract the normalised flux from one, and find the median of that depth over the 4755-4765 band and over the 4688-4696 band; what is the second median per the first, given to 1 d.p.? -0.8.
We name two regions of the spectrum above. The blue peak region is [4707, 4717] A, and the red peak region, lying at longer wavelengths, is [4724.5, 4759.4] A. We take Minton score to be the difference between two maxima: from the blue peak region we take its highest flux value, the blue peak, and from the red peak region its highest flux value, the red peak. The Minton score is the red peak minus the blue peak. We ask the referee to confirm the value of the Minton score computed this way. 5.7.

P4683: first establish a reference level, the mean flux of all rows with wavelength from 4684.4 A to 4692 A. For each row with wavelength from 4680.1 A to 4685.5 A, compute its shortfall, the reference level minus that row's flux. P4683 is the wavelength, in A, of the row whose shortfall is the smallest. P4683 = 4682.81 A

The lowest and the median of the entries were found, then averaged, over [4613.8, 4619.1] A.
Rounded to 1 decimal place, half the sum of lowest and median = 10.8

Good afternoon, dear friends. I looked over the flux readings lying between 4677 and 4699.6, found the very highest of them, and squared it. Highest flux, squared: 361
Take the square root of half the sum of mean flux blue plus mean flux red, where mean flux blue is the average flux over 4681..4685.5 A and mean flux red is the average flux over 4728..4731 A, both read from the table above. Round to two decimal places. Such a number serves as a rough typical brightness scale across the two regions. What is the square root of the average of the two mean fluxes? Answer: 3.66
